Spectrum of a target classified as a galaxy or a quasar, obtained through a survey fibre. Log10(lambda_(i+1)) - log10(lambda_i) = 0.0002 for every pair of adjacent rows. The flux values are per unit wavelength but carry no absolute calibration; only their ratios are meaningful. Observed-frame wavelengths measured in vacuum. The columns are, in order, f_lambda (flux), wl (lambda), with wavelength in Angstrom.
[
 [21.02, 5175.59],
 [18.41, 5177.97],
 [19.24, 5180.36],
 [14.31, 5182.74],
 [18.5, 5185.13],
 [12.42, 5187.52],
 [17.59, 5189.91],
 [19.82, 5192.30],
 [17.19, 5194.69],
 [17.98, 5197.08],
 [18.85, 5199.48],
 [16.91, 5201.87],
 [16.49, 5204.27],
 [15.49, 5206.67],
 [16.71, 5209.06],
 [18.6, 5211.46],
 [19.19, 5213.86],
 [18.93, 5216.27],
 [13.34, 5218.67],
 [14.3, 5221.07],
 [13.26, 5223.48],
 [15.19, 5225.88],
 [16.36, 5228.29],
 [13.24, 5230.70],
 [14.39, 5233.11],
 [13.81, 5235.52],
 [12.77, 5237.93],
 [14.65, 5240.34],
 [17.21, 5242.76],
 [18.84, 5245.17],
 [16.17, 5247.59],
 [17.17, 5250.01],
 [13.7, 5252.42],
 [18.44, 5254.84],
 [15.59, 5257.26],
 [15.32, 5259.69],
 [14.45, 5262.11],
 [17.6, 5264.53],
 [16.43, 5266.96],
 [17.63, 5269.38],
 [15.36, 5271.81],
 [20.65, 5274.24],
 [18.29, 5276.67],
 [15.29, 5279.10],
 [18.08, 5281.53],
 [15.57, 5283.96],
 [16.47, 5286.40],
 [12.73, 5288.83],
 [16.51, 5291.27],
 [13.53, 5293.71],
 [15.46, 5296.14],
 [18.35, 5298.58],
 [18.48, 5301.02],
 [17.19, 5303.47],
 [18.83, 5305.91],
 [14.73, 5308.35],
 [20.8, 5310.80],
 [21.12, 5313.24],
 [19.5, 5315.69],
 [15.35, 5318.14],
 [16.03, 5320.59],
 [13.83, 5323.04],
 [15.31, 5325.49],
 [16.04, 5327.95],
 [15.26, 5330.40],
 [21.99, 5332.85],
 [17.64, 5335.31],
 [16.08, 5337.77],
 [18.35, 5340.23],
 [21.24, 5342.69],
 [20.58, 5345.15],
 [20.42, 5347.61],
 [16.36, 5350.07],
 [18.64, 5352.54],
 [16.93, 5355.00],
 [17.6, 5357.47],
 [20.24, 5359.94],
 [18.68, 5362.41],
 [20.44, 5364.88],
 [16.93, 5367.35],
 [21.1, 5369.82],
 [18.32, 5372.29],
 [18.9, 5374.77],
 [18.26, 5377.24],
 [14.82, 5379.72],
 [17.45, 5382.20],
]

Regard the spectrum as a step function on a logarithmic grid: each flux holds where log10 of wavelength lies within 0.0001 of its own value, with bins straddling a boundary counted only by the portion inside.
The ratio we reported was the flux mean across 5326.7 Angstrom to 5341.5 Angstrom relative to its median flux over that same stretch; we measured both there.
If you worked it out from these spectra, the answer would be 1.04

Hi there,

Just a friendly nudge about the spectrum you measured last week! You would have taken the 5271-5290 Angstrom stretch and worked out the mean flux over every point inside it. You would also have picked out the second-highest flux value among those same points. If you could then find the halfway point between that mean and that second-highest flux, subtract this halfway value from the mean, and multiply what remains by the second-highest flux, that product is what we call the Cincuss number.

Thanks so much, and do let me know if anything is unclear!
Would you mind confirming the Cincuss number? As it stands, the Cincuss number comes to -16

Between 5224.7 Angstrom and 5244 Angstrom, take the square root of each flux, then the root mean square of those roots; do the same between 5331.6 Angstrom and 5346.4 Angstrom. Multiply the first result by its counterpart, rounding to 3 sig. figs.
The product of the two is 16.9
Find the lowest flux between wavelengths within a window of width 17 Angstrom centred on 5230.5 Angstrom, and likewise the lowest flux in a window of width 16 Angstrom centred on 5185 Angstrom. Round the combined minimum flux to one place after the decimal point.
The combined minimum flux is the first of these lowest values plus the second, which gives 25.2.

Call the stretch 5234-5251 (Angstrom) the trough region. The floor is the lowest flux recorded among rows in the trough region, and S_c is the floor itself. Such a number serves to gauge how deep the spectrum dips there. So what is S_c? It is 12.77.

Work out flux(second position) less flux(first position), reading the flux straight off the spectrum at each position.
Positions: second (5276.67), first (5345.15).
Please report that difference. -2.3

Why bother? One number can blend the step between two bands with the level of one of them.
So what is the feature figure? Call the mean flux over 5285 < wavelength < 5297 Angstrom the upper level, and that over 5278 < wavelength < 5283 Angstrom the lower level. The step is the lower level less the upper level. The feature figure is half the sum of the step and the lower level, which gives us 9.21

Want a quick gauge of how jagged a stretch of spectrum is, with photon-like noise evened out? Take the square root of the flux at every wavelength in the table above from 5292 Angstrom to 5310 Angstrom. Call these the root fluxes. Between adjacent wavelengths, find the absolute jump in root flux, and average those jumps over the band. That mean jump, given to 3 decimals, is 0.245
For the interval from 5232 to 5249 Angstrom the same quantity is 0.218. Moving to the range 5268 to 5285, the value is 0.364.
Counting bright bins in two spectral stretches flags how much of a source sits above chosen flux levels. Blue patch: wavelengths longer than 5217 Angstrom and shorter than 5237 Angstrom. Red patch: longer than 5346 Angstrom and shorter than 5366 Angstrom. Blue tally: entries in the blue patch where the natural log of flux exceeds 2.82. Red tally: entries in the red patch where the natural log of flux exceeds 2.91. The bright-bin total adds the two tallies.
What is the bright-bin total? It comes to 5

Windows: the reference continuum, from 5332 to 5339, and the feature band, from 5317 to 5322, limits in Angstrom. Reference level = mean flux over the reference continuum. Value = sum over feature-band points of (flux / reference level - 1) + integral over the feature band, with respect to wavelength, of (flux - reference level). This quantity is -14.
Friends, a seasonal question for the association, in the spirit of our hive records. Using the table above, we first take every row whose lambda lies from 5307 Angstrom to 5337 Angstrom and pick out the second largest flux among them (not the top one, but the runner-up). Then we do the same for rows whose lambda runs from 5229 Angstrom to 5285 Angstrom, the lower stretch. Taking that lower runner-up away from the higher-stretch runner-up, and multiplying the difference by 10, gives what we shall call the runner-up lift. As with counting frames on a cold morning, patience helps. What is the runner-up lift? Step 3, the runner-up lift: 23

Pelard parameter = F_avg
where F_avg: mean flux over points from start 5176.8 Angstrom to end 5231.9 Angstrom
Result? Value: 16.6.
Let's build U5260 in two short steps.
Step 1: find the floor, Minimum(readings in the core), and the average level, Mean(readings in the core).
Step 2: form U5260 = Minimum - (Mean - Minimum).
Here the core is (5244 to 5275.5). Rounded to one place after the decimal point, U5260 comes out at 10.7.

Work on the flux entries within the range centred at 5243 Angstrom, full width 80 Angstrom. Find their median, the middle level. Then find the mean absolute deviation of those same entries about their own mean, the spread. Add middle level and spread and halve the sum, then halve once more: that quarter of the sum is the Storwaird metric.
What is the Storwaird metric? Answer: 4.5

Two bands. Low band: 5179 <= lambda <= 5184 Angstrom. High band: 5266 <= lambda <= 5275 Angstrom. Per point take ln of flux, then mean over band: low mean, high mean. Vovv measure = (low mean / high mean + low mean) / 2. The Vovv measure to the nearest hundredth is 1.90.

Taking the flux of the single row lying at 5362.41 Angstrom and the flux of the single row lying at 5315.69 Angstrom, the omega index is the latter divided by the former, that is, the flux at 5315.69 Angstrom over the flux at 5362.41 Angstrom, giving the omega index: 1.0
